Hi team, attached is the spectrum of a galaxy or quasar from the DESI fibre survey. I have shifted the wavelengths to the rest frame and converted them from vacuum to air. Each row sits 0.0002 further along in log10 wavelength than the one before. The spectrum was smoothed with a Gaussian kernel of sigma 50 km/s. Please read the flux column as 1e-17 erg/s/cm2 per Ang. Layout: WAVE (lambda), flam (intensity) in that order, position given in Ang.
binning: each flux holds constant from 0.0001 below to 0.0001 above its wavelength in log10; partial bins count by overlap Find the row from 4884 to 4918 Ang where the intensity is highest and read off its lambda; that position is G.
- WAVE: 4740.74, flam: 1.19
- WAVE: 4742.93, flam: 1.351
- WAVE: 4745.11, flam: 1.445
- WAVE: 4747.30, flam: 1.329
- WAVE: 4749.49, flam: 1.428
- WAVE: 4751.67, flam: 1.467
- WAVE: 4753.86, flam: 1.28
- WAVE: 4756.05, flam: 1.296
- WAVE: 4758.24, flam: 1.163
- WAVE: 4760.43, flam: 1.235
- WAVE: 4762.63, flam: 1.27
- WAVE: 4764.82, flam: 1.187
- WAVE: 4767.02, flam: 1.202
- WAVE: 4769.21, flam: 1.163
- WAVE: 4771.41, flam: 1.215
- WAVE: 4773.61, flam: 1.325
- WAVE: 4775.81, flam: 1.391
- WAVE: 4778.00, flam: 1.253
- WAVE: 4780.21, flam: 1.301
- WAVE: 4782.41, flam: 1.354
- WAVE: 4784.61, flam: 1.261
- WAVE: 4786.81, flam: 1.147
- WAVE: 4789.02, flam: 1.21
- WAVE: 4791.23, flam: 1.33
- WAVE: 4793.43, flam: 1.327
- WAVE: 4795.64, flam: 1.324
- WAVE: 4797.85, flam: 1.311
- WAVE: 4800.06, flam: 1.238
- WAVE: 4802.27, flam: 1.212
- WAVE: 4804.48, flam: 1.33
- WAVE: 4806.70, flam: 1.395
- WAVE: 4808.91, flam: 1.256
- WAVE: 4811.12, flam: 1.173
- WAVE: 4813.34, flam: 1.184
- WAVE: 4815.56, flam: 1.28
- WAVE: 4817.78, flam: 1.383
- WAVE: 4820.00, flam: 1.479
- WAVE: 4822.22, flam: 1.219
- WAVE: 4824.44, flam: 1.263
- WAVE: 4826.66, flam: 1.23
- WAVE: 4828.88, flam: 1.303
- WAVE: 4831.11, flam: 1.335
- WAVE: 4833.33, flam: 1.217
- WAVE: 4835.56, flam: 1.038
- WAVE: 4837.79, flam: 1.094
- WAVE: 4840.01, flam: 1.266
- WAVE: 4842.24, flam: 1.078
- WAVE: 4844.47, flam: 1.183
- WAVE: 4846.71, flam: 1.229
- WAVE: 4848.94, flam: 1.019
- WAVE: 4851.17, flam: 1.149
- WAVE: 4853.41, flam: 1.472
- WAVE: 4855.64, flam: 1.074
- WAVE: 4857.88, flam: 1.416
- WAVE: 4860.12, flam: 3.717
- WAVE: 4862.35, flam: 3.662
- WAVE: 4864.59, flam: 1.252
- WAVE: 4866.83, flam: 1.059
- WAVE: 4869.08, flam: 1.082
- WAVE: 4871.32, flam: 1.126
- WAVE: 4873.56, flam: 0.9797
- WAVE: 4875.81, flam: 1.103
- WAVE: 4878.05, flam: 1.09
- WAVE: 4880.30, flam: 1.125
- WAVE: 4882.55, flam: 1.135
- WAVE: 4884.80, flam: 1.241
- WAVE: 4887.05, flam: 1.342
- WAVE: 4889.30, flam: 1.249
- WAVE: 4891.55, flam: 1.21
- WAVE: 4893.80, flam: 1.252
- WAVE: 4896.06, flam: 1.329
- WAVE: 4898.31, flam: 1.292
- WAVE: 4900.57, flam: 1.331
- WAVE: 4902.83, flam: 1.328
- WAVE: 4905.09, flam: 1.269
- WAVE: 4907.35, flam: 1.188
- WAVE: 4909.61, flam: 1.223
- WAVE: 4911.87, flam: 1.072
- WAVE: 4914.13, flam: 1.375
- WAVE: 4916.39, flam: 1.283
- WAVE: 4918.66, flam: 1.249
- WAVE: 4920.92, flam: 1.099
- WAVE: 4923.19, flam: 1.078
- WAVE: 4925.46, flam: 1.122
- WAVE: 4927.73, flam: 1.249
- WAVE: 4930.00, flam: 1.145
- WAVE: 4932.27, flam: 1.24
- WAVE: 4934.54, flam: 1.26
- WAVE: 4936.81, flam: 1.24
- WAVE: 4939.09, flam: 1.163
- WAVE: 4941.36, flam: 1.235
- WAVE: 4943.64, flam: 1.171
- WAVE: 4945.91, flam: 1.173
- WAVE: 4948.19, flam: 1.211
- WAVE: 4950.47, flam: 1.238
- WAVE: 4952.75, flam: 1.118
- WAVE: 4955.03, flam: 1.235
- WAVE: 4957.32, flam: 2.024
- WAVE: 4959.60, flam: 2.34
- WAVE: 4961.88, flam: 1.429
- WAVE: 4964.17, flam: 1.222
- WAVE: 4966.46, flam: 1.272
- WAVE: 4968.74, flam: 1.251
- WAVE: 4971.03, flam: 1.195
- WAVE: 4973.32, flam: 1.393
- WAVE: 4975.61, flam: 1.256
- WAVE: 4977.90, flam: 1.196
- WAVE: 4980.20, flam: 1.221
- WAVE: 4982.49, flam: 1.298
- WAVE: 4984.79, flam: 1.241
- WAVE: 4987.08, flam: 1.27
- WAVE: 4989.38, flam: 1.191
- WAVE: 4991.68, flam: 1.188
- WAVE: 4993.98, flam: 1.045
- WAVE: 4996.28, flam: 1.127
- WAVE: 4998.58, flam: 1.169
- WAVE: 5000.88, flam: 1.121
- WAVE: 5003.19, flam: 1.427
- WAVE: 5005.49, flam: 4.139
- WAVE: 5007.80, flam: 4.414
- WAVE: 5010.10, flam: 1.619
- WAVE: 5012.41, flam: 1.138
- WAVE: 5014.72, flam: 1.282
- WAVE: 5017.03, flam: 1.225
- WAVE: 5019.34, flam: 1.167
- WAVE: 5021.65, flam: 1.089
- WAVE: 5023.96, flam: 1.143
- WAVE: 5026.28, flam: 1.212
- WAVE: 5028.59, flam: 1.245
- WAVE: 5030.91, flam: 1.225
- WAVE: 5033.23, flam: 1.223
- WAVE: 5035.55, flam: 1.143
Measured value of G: 4914.13 Ang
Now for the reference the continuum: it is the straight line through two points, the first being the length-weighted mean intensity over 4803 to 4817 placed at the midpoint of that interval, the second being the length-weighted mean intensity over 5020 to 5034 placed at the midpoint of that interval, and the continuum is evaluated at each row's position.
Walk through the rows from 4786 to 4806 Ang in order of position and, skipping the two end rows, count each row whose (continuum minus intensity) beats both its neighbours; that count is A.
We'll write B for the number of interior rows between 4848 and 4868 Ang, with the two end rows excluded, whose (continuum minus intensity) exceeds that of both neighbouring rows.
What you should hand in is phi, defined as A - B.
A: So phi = 0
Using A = 1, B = 1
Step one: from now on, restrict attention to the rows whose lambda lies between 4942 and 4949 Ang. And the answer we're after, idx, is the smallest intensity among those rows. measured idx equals 1.171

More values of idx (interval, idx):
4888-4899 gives 1.21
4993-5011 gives 1.045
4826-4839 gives 1.038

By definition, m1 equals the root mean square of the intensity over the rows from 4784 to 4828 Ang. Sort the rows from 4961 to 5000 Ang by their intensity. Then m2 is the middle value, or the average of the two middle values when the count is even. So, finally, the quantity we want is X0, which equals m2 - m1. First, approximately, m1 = 1.28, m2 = 1.22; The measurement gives -0.06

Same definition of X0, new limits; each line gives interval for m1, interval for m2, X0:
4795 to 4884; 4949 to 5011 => -0.21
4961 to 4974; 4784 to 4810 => -0.01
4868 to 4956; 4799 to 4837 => 0.05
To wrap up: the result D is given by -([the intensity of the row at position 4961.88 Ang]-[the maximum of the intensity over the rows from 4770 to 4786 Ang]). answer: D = 0.0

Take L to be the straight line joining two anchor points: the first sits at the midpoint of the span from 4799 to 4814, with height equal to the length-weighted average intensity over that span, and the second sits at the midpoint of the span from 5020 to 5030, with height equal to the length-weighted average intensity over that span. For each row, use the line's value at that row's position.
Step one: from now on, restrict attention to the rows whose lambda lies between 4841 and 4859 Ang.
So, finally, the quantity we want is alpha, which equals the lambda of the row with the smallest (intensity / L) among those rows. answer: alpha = 4848.94 Ang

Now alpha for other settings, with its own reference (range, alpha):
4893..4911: 4907.35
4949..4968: 4952.75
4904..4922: 4911.87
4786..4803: 4786.81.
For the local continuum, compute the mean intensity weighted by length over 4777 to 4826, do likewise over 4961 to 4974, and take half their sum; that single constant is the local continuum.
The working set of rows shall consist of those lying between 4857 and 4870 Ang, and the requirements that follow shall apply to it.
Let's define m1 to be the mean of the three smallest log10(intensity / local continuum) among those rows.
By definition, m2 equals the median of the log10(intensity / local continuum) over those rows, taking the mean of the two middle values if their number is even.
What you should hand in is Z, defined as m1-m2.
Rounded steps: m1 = -0.06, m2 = 0.015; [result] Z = -0.07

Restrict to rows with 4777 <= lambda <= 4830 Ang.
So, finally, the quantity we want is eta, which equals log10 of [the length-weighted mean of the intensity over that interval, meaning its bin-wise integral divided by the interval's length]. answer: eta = 0.11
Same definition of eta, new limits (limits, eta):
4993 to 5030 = 0.20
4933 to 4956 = 0.08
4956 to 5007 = 0.17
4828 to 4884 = 0.14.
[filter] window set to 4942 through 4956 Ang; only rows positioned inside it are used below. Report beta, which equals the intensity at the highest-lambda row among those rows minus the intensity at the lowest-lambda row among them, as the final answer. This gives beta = 0.06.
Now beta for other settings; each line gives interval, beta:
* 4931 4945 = -0.07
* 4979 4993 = -0.03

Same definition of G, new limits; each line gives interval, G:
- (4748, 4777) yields 4751.67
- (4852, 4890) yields 4860.12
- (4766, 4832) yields 4820.00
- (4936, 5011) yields 5007.80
